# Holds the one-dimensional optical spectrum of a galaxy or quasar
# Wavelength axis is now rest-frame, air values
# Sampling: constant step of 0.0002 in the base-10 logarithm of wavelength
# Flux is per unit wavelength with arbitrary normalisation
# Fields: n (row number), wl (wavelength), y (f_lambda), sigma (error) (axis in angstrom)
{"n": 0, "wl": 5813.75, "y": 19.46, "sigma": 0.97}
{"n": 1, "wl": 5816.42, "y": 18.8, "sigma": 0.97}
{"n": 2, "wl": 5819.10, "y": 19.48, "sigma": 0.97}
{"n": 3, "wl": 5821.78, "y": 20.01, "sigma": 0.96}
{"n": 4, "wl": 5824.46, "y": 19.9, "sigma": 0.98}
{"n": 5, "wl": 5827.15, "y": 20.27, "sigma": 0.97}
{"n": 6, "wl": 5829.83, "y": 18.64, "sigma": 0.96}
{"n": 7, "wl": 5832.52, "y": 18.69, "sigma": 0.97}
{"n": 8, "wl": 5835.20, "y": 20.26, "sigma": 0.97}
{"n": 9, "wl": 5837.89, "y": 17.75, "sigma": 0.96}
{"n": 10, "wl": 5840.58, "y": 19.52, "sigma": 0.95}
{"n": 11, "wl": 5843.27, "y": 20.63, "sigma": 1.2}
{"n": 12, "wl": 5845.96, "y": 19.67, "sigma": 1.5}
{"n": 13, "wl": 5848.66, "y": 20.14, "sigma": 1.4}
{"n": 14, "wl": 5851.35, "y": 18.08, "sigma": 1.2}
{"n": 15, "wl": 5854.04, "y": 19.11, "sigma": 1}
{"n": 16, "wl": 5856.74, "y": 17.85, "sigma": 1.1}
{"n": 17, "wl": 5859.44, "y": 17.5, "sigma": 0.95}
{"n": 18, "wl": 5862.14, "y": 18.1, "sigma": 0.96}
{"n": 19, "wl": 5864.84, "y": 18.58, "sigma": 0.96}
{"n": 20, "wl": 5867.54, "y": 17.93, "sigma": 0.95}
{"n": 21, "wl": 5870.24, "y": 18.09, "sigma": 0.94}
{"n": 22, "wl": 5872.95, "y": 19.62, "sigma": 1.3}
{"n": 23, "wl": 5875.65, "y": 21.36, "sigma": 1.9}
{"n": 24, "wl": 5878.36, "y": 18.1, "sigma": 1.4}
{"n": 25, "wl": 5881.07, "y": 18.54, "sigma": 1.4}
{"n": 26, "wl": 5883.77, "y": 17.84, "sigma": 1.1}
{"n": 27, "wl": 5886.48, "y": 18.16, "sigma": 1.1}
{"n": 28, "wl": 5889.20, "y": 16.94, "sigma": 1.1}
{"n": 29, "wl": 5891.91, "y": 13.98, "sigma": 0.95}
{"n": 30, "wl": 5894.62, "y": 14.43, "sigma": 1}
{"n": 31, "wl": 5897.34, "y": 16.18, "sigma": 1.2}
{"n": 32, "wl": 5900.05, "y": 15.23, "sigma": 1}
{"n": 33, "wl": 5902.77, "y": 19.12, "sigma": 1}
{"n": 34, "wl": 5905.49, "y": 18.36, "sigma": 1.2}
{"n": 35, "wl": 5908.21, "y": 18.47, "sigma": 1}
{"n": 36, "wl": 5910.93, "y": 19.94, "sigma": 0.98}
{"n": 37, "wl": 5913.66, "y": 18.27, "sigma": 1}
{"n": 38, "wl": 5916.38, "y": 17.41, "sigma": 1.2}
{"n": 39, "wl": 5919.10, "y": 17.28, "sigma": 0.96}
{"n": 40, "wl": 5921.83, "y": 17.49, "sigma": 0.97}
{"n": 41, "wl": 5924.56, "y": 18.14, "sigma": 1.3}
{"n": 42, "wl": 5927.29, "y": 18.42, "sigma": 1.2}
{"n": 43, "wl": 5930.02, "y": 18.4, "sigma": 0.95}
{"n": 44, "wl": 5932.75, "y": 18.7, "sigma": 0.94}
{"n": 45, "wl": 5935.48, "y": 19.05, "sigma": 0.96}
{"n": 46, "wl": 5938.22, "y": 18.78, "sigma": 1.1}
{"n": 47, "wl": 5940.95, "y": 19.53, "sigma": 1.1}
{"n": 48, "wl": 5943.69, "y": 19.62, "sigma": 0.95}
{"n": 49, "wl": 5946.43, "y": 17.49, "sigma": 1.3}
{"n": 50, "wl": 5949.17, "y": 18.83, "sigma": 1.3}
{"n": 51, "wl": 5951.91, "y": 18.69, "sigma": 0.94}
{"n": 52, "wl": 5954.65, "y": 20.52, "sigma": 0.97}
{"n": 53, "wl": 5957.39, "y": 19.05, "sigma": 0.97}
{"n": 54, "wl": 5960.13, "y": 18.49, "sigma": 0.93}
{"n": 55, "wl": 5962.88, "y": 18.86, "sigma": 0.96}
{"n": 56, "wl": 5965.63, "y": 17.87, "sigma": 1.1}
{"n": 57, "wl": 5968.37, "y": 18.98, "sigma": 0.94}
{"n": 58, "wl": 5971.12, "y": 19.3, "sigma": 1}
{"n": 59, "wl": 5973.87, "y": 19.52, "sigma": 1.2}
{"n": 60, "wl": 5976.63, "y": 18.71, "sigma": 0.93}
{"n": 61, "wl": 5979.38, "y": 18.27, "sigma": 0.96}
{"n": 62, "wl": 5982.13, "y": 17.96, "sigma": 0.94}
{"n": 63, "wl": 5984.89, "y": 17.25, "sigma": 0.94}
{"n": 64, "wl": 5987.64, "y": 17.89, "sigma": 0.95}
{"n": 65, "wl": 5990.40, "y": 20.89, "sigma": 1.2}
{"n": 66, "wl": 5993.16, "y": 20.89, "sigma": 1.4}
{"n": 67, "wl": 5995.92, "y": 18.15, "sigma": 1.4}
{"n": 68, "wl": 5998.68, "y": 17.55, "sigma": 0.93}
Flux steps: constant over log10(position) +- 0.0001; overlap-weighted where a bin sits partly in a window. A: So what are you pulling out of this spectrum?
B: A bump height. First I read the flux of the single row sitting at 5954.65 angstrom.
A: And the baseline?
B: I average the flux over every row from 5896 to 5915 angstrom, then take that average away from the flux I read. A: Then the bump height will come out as 2.6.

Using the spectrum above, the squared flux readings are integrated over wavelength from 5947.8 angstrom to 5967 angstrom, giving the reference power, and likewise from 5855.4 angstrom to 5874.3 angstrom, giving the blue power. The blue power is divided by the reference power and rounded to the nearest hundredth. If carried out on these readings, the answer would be 0.92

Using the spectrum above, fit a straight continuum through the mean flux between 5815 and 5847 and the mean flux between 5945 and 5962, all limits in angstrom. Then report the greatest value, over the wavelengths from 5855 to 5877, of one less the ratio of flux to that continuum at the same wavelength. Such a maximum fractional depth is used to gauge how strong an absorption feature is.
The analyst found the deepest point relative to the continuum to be 0.09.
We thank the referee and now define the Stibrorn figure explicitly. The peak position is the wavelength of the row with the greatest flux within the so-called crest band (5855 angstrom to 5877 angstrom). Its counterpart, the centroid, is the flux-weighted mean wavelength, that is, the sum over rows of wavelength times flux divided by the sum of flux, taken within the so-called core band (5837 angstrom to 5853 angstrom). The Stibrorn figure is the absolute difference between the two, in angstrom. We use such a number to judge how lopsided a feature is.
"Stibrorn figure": 31.0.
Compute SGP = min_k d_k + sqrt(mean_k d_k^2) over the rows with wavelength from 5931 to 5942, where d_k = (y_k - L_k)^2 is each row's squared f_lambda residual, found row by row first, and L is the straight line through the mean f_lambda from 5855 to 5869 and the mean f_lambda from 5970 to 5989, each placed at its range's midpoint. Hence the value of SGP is 1.1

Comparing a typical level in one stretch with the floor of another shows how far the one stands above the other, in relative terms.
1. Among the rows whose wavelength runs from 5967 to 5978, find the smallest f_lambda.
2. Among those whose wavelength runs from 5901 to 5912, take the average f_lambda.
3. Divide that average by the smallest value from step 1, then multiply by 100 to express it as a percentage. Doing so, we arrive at 101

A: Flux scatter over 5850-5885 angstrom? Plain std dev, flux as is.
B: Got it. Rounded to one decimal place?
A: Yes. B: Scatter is 1.0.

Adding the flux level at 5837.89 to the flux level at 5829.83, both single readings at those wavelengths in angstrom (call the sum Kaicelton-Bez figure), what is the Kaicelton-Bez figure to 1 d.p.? 36.4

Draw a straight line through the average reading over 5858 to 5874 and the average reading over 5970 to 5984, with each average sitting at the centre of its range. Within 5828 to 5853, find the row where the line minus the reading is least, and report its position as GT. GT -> 5843.27 angstrom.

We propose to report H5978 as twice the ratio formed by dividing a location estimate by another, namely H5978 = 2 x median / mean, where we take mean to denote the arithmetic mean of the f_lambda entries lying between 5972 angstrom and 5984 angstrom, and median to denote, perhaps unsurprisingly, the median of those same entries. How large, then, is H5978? 1.99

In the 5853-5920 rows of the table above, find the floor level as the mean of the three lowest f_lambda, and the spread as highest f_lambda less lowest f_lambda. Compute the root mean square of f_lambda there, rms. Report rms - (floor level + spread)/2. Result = 6.96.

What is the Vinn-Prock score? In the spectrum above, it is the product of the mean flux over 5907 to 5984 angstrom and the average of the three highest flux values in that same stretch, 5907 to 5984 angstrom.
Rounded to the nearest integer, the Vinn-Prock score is 373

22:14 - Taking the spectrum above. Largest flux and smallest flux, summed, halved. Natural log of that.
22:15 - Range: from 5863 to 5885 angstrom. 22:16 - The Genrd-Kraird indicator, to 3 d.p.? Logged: 2.976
